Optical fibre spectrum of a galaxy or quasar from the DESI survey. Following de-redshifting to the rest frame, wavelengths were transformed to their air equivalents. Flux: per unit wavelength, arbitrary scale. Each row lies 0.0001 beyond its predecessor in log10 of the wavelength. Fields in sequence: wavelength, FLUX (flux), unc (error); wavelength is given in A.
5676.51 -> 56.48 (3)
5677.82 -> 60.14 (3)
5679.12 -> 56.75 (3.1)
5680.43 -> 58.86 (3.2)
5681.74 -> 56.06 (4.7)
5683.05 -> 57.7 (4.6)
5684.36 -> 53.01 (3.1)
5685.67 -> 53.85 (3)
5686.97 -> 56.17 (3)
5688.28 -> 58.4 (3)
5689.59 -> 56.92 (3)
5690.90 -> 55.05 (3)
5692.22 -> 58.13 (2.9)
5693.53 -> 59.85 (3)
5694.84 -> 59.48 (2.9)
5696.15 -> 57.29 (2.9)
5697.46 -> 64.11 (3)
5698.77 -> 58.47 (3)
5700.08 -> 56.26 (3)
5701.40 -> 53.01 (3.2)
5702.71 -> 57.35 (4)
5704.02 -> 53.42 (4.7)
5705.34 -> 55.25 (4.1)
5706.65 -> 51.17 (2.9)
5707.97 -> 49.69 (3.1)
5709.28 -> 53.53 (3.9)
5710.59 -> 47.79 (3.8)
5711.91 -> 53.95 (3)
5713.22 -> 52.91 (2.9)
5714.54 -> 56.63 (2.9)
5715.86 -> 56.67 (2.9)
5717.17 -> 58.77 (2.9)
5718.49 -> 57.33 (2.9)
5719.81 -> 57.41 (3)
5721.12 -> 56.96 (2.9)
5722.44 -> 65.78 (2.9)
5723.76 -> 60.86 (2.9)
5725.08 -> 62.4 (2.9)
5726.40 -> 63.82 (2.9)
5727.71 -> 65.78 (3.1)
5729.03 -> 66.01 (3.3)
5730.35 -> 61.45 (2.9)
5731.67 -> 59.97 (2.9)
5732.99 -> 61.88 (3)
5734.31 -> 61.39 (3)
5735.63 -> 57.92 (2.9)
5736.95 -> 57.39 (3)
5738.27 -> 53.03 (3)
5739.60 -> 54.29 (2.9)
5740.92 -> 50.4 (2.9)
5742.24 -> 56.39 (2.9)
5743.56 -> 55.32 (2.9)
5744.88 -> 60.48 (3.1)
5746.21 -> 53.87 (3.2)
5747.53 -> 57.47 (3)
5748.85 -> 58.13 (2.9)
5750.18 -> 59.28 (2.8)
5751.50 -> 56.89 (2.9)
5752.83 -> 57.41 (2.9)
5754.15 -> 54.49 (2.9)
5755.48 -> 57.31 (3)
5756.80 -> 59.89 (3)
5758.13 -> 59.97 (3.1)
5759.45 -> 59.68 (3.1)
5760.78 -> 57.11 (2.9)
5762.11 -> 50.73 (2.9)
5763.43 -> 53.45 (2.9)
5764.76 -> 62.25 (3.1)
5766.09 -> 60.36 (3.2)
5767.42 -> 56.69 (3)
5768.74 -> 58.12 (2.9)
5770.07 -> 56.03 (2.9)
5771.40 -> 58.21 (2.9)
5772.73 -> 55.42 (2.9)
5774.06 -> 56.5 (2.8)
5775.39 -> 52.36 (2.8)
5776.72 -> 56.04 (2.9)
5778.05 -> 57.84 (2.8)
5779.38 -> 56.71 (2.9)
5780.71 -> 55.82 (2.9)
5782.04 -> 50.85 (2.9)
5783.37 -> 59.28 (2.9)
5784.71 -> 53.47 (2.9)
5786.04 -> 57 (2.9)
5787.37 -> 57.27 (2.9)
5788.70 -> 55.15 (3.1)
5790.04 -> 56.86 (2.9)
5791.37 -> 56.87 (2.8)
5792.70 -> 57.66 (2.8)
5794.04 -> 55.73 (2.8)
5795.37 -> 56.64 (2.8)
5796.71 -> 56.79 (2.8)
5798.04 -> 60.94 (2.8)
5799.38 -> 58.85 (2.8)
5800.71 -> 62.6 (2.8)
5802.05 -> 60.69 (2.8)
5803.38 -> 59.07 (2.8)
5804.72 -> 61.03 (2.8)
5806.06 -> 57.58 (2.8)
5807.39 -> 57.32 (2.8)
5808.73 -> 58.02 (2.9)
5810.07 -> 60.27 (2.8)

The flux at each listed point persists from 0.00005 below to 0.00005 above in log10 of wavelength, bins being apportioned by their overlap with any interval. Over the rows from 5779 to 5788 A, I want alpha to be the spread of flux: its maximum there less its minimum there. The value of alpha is 8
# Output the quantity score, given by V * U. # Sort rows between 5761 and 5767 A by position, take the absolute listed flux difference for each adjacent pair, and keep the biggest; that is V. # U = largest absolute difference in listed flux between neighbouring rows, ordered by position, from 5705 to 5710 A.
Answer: 35.9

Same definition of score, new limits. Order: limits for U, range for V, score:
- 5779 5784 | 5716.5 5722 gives 12.1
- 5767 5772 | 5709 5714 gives 13.4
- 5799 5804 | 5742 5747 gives 24.8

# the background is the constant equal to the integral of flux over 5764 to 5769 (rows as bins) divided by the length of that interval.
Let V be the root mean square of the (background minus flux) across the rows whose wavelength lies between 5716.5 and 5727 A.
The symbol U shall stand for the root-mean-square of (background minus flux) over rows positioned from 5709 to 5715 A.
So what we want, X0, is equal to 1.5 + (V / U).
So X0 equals 1.97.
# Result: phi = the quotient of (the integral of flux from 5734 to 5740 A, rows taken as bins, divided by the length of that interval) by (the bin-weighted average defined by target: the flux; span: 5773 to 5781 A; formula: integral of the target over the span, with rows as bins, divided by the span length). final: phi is 1.01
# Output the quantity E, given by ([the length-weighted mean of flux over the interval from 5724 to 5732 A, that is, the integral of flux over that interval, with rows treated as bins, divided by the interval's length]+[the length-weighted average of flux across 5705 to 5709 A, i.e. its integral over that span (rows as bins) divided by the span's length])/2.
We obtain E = 57.6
